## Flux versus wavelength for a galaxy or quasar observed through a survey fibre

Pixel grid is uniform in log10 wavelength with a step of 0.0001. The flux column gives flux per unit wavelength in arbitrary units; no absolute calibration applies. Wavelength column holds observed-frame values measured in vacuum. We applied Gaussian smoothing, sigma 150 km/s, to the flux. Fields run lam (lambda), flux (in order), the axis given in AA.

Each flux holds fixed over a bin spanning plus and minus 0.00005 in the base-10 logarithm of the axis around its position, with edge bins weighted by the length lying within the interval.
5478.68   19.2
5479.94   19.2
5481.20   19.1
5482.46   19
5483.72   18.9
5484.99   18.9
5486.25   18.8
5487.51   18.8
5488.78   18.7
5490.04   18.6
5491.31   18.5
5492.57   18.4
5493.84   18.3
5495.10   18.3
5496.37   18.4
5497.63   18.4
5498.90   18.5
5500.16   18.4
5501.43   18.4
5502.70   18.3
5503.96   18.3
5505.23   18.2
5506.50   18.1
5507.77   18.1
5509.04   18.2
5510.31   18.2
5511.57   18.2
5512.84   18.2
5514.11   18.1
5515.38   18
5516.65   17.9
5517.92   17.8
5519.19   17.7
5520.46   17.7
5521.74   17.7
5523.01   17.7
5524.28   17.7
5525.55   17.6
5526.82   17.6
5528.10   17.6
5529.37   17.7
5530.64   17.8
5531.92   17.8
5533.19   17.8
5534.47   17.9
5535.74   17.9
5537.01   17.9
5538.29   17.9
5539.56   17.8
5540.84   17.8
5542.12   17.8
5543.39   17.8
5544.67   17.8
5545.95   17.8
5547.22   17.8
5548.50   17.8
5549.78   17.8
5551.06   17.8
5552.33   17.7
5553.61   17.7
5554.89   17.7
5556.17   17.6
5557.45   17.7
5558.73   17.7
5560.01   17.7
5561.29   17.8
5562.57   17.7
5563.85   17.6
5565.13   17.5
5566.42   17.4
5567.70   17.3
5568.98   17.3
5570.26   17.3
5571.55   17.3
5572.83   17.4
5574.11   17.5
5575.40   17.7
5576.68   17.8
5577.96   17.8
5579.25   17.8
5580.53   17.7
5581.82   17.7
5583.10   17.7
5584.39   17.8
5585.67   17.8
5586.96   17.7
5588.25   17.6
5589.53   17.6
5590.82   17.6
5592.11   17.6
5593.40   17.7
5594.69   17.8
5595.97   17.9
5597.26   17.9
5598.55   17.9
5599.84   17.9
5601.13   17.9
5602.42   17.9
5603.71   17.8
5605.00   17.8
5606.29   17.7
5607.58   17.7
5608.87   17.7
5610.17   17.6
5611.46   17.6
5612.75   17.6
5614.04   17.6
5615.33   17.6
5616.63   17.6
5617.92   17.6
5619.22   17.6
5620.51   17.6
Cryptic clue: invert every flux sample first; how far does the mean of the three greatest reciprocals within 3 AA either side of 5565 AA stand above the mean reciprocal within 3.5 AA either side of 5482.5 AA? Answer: 0.0049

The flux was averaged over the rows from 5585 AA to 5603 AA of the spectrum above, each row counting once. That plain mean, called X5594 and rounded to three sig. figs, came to 17.8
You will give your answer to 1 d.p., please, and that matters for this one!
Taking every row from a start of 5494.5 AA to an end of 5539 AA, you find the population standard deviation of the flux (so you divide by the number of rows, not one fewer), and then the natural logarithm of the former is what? -1.3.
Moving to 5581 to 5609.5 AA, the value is -2.2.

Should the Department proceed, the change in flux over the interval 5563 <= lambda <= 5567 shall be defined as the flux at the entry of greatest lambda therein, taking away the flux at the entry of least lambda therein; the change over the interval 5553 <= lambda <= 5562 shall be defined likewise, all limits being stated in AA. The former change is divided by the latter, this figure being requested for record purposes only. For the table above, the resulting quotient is -2.0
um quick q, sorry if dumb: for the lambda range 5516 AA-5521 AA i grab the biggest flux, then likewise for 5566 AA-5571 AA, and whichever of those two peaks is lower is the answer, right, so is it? 17.4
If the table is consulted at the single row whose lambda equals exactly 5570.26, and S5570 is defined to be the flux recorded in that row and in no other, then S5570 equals 17.3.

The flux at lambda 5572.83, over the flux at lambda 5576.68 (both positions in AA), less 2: -1.02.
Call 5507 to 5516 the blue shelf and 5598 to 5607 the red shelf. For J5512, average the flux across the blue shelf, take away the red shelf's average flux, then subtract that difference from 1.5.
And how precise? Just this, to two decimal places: 1.20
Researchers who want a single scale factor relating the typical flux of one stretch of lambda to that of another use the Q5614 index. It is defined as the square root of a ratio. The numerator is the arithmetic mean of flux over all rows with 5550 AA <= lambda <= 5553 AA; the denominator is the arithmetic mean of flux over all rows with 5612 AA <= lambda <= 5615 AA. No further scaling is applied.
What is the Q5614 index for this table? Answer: 1.00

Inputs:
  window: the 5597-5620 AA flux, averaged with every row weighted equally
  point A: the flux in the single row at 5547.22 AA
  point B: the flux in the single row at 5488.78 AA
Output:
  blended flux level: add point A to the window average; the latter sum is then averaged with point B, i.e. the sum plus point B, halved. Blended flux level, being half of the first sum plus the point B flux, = 27.11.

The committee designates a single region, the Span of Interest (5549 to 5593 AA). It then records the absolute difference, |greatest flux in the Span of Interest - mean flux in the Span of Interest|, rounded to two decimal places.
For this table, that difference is 0.17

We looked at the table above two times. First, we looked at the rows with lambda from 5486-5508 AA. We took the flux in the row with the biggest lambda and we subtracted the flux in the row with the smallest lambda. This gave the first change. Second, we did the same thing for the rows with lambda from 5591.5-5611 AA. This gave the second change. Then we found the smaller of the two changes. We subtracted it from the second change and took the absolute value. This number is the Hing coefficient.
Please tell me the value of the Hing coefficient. 0.70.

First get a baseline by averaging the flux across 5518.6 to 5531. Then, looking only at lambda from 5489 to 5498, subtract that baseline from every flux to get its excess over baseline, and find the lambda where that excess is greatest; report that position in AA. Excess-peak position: 5490.04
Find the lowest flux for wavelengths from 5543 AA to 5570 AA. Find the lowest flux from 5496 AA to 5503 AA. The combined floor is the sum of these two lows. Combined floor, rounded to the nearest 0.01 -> 35.60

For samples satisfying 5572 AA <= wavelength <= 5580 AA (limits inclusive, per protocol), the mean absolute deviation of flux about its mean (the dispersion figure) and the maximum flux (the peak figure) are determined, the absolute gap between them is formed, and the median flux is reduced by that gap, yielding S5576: 0.09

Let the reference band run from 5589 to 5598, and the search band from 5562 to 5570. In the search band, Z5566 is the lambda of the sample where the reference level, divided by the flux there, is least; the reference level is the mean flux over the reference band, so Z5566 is 5562.57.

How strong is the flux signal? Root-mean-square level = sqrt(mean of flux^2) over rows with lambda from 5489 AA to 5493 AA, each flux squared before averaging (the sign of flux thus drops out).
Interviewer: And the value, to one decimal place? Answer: 18.5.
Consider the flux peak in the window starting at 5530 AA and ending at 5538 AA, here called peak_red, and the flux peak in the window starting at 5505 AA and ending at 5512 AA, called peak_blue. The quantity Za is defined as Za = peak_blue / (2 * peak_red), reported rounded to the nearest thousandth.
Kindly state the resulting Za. 0.508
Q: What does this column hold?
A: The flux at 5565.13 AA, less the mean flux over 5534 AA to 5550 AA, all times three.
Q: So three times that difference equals -1.0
